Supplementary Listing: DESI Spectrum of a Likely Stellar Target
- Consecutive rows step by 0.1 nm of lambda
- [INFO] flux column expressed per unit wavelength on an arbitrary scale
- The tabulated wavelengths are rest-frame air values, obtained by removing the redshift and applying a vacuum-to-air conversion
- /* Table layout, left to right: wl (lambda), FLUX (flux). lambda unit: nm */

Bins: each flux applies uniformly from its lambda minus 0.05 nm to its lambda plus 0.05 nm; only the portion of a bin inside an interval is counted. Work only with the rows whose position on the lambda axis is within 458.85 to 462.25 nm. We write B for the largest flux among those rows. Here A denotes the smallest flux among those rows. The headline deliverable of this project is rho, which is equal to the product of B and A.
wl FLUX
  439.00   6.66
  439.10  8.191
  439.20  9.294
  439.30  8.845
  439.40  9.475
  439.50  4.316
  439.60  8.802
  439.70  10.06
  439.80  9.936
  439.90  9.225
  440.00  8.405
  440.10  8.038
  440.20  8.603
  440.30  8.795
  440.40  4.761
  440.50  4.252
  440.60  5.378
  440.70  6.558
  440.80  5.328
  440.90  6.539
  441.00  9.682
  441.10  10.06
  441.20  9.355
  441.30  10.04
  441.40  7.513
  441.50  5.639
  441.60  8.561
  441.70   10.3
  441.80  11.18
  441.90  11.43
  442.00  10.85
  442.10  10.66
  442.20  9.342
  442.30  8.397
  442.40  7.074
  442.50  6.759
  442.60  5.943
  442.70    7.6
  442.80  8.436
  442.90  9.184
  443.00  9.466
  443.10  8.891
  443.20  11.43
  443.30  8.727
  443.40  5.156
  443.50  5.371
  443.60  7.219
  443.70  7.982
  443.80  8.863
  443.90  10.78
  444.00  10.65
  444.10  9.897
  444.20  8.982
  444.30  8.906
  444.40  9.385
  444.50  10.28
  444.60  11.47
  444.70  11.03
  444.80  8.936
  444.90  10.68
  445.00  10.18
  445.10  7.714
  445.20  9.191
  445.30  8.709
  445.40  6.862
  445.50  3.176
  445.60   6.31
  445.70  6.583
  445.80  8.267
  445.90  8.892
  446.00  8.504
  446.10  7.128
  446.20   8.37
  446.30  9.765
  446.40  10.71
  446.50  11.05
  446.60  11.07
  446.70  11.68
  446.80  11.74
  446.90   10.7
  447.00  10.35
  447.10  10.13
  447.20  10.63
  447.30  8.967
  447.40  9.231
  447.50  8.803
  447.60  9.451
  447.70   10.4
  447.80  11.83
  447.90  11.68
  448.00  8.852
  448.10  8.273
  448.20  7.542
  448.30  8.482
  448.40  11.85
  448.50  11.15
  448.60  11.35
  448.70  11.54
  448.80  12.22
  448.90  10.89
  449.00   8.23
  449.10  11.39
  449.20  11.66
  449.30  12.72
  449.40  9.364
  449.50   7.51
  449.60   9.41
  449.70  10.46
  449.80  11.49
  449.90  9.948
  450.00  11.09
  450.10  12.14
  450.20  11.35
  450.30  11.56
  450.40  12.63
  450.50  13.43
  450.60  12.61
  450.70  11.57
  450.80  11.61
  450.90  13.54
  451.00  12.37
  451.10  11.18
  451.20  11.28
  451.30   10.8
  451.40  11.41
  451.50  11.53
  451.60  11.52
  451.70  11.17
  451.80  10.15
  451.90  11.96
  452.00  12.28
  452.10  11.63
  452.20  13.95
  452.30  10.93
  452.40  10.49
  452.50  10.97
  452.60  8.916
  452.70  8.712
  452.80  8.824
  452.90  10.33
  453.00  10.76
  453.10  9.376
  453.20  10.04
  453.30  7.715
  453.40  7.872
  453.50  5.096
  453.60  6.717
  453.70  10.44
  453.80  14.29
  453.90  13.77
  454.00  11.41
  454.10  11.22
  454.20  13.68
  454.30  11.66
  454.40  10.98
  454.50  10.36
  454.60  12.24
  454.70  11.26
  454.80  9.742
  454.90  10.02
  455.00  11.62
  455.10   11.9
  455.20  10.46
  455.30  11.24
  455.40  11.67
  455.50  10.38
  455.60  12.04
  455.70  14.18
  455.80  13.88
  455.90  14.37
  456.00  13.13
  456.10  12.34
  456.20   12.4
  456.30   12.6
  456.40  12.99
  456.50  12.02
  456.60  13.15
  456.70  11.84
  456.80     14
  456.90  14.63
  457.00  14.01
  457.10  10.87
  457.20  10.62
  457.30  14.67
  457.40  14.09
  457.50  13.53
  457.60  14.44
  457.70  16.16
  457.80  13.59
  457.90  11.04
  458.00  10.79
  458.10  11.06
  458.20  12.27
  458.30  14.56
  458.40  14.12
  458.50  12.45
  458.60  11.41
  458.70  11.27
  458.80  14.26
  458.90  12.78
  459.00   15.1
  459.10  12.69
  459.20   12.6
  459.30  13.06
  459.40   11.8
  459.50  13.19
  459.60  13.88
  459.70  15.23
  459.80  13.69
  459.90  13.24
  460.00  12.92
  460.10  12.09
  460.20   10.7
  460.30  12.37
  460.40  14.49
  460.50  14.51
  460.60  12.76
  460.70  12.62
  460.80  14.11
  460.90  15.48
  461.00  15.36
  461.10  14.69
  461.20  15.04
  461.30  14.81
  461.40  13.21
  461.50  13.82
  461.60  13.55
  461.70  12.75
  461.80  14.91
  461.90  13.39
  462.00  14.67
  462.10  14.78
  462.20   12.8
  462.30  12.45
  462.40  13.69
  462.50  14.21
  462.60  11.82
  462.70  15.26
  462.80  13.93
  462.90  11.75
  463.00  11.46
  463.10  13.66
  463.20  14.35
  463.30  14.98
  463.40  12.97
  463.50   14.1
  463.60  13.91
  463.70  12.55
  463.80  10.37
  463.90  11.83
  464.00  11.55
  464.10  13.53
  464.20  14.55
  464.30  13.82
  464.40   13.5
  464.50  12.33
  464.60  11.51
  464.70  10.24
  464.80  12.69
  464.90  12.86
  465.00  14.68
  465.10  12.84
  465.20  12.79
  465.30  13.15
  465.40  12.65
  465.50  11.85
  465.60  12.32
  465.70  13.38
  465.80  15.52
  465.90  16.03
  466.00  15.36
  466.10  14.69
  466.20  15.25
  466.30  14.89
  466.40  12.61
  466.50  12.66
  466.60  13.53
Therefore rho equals 166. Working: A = 10.7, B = 15.48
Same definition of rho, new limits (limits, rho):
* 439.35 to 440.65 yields 43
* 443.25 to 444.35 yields 56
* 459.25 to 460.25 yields 163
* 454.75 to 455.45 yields 116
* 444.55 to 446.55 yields 36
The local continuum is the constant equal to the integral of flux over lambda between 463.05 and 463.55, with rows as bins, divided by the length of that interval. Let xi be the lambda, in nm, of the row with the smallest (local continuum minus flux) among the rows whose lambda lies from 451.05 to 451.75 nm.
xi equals 451.50 nm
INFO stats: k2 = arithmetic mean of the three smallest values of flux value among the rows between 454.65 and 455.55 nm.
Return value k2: 10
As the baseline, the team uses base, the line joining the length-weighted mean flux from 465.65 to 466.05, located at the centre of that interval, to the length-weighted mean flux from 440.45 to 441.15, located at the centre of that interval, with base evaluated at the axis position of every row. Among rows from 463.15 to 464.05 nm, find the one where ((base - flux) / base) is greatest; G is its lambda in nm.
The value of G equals 463.80 nm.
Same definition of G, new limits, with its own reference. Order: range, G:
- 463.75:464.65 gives 463.80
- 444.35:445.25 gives 445.10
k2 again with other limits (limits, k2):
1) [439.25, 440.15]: 7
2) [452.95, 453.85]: 7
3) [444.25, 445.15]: 9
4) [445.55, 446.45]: 7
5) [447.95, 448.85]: 8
